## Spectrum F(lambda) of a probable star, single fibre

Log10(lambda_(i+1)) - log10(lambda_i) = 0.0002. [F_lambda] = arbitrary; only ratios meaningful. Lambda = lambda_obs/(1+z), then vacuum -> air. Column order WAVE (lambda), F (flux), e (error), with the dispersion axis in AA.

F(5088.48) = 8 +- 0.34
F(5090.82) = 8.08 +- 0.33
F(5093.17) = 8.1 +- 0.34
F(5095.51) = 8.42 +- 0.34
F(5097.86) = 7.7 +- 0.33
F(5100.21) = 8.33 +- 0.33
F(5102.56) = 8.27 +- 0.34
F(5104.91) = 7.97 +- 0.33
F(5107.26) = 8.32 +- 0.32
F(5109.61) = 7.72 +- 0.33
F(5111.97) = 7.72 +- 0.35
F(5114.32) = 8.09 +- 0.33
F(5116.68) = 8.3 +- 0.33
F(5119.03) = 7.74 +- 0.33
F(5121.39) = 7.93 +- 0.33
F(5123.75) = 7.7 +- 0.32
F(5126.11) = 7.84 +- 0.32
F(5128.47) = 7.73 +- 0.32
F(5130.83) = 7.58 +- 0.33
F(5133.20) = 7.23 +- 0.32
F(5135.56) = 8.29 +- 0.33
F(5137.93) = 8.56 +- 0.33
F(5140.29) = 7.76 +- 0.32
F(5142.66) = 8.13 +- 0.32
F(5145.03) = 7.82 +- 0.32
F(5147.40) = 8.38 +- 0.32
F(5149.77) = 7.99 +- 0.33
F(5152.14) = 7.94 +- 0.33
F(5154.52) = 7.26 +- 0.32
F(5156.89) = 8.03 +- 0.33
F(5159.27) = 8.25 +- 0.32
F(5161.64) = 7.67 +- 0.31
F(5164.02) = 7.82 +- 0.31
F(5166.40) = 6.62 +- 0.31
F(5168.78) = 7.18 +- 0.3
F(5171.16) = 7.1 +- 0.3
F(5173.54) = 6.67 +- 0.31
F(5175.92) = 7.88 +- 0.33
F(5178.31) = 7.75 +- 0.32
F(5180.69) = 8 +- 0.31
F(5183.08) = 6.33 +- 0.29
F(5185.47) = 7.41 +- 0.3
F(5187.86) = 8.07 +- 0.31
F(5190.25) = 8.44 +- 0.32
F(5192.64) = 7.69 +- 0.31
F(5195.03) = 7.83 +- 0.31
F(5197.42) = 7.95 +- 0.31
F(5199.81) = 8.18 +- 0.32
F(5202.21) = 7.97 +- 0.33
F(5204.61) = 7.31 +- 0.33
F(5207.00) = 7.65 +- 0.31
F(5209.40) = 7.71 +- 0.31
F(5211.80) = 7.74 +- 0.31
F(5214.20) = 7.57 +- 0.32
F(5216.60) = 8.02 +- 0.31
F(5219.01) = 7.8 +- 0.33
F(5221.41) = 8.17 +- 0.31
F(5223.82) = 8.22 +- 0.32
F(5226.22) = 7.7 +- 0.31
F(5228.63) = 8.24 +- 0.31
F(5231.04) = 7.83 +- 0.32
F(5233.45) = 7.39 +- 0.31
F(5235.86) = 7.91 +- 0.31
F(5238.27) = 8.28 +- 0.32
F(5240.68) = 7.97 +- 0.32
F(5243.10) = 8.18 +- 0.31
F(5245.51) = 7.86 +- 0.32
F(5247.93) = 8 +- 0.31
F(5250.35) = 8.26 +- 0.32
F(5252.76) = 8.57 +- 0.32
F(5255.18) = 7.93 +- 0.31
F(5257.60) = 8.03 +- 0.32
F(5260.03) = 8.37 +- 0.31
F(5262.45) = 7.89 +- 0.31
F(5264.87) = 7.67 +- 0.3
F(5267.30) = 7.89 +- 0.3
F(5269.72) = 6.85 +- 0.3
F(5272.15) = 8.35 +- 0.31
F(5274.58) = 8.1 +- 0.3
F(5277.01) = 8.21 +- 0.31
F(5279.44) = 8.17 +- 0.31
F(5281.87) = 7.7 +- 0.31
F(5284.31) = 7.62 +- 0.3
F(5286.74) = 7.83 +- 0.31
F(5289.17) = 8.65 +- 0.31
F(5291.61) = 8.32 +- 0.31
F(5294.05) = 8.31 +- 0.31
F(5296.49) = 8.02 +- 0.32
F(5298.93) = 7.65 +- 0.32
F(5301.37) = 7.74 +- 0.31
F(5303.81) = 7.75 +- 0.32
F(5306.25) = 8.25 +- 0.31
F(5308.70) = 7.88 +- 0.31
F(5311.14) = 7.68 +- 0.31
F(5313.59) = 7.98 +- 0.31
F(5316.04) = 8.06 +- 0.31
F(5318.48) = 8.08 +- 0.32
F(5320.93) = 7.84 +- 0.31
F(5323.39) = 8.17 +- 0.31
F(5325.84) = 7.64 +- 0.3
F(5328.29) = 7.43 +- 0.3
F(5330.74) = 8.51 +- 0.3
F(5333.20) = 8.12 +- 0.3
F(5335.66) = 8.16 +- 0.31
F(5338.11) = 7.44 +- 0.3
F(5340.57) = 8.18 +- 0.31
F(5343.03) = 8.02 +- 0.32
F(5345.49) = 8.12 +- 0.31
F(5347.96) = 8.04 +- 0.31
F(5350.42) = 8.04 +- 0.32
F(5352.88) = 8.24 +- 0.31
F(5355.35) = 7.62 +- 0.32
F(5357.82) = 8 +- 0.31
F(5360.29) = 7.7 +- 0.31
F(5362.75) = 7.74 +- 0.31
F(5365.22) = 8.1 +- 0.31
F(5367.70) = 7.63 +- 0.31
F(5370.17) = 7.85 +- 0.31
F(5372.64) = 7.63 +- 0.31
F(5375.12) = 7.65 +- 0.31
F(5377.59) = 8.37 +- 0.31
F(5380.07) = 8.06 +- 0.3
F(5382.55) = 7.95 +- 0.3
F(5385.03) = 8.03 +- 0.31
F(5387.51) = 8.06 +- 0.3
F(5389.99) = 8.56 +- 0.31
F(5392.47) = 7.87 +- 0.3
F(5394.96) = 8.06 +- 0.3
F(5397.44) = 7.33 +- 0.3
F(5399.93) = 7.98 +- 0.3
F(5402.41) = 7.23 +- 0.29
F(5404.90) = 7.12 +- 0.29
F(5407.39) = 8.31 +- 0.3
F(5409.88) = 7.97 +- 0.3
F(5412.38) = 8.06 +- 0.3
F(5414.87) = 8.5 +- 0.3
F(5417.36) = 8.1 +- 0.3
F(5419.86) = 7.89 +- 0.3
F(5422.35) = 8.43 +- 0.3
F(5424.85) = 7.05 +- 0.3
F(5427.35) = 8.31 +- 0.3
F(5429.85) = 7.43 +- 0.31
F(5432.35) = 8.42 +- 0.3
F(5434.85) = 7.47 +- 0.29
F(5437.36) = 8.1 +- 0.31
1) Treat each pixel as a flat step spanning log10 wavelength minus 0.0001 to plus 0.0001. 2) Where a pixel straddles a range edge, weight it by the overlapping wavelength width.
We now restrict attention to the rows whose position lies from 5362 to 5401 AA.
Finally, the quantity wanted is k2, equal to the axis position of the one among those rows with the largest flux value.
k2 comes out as 5389.99 AA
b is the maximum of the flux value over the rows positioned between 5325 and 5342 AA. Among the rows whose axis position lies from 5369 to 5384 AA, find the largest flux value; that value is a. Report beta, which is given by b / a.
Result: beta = 1.02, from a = 8.37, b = 8.51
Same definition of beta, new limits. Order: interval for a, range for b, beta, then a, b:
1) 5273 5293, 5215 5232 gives 0.95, 8.65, 8.24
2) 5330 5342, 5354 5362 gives 0.94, 8.51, 8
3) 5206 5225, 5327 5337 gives 1.04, 8.22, 8.51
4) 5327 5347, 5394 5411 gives 0.98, 8.51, 8.31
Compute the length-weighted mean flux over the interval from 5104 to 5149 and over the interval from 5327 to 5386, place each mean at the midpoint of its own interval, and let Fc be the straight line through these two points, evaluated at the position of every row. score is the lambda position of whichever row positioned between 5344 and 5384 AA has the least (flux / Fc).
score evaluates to 5355.35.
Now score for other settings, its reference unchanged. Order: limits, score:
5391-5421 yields 5404.90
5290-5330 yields 5328.29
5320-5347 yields 5328.29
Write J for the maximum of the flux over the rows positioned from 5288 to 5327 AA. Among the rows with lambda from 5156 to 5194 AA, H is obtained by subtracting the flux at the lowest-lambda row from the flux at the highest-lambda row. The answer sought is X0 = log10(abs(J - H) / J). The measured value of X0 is 0.017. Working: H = -0.34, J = 8.65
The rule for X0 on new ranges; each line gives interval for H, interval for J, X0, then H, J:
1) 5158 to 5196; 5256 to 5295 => 0.021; -0.42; 8.65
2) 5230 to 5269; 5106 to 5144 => -0.003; 0.06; 8.56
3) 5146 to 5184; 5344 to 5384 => 0.095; -2.05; 8.37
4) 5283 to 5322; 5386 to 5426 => -0.011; 0.22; 8.56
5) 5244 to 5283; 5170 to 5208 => 0.008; -0.16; 8.44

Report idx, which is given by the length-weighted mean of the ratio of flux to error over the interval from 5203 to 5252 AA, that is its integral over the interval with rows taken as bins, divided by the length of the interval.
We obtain 25.0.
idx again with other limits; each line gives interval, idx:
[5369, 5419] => 26.3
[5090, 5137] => 24.1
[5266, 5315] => 25.7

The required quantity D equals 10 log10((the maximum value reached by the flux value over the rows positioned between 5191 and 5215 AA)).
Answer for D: 9.13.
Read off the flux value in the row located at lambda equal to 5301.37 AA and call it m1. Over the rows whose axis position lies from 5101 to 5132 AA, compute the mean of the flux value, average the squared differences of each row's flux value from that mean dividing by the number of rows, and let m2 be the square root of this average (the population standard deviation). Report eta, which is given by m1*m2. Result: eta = 1.9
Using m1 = 7.74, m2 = 0.24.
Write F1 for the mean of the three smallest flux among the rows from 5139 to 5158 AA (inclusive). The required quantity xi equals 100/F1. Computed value 13.1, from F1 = 7.61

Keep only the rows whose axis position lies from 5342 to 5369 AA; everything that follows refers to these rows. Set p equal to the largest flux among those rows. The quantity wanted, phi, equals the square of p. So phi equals 67.9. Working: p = 8.24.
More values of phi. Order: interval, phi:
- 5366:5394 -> 73.3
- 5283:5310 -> 74.8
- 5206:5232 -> 67.9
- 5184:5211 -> 71.2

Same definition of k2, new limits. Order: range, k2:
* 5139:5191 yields 5190.25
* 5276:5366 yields 5289.17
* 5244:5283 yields 5252.76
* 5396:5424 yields 5414.87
